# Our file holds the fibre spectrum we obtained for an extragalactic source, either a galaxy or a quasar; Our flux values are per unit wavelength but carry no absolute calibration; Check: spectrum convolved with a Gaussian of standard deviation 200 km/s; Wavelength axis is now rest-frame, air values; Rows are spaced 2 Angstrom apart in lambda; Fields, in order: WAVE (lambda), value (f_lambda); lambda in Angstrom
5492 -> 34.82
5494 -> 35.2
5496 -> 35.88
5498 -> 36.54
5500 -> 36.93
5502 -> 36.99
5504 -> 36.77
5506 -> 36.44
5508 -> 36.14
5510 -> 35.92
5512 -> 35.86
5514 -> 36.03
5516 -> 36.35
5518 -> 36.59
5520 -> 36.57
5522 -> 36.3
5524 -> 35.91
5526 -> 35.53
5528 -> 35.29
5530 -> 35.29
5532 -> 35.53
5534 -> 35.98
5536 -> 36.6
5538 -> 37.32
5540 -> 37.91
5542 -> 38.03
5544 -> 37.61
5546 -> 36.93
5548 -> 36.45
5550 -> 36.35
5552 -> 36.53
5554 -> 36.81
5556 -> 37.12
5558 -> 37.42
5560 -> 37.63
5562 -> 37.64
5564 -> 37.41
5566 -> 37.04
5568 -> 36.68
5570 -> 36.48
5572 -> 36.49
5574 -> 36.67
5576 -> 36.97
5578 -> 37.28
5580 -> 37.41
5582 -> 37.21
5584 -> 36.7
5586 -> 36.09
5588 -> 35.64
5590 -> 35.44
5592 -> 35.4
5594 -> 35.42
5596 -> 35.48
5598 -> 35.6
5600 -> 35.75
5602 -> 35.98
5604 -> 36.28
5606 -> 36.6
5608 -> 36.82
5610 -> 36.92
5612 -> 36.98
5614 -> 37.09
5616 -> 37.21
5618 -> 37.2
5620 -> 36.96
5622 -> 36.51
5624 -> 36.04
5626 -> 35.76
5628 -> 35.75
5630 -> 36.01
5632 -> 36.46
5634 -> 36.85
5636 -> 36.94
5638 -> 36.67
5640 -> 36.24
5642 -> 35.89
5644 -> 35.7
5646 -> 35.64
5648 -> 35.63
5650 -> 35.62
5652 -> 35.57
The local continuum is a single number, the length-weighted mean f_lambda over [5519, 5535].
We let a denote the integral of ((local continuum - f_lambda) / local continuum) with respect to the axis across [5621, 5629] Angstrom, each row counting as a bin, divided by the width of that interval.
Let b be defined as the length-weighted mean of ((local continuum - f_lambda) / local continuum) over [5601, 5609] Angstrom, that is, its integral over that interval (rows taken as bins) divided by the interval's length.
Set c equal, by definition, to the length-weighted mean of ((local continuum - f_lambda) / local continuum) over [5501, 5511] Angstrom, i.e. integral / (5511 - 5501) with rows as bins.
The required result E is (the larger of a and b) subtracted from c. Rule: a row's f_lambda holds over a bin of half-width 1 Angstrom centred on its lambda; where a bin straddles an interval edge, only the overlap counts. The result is -0.012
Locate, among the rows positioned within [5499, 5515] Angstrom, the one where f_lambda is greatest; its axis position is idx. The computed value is 5502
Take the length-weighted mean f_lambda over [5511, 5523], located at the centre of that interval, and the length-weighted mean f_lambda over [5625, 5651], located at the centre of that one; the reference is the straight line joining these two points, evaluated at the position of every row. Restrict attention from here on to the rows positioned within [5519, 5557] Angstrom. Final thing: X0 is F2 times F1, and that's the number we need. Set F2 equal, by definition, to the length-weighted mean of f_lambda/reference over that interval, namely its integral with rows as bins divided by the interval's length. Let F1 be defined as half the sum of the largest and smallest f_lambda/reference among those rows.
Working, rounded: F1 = 1.01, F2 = 1.01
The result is 1.019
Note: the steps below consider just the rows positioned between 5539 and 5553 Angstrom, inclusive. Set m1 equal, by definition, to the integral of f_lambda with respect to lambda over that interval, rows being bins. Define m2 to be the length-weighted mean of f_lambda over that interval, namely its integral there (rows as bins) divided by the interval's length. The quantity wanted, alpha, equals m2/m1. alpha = 0.07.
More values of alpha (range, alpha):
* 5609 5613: 0.25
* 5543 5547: 0.25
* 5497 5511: 0.07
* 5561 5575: 0.07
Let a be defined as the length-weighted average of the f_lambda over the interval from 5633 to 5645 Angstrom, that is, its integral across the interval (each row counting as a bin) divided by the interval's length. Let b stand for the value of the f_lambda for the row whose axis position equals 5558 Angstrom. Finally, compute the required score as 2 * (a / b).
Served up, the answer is 1.94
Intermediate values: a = 36.4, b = 37.42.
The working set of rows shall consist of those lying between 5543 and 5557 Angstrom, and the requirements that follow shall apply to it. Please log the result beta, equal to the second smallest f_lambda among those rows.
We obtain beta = 36.45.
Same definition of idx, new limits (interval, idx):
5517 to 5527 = 5518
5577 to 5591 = 5580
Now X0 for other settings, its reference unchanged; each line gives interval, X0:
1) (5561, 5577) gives 1.044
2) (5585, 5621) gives 1.008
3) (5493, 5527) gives 0.992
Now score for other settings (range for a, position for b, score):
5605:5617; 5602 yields 2.05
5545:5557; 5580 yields 1.96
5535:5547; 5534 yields 2.08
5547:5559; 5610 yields 1.99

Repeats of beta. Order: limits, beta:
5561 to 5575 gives 36.49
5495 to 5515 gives 35.88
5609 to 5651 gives 35.63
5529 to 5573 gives 35.53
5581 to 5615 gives 35.42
